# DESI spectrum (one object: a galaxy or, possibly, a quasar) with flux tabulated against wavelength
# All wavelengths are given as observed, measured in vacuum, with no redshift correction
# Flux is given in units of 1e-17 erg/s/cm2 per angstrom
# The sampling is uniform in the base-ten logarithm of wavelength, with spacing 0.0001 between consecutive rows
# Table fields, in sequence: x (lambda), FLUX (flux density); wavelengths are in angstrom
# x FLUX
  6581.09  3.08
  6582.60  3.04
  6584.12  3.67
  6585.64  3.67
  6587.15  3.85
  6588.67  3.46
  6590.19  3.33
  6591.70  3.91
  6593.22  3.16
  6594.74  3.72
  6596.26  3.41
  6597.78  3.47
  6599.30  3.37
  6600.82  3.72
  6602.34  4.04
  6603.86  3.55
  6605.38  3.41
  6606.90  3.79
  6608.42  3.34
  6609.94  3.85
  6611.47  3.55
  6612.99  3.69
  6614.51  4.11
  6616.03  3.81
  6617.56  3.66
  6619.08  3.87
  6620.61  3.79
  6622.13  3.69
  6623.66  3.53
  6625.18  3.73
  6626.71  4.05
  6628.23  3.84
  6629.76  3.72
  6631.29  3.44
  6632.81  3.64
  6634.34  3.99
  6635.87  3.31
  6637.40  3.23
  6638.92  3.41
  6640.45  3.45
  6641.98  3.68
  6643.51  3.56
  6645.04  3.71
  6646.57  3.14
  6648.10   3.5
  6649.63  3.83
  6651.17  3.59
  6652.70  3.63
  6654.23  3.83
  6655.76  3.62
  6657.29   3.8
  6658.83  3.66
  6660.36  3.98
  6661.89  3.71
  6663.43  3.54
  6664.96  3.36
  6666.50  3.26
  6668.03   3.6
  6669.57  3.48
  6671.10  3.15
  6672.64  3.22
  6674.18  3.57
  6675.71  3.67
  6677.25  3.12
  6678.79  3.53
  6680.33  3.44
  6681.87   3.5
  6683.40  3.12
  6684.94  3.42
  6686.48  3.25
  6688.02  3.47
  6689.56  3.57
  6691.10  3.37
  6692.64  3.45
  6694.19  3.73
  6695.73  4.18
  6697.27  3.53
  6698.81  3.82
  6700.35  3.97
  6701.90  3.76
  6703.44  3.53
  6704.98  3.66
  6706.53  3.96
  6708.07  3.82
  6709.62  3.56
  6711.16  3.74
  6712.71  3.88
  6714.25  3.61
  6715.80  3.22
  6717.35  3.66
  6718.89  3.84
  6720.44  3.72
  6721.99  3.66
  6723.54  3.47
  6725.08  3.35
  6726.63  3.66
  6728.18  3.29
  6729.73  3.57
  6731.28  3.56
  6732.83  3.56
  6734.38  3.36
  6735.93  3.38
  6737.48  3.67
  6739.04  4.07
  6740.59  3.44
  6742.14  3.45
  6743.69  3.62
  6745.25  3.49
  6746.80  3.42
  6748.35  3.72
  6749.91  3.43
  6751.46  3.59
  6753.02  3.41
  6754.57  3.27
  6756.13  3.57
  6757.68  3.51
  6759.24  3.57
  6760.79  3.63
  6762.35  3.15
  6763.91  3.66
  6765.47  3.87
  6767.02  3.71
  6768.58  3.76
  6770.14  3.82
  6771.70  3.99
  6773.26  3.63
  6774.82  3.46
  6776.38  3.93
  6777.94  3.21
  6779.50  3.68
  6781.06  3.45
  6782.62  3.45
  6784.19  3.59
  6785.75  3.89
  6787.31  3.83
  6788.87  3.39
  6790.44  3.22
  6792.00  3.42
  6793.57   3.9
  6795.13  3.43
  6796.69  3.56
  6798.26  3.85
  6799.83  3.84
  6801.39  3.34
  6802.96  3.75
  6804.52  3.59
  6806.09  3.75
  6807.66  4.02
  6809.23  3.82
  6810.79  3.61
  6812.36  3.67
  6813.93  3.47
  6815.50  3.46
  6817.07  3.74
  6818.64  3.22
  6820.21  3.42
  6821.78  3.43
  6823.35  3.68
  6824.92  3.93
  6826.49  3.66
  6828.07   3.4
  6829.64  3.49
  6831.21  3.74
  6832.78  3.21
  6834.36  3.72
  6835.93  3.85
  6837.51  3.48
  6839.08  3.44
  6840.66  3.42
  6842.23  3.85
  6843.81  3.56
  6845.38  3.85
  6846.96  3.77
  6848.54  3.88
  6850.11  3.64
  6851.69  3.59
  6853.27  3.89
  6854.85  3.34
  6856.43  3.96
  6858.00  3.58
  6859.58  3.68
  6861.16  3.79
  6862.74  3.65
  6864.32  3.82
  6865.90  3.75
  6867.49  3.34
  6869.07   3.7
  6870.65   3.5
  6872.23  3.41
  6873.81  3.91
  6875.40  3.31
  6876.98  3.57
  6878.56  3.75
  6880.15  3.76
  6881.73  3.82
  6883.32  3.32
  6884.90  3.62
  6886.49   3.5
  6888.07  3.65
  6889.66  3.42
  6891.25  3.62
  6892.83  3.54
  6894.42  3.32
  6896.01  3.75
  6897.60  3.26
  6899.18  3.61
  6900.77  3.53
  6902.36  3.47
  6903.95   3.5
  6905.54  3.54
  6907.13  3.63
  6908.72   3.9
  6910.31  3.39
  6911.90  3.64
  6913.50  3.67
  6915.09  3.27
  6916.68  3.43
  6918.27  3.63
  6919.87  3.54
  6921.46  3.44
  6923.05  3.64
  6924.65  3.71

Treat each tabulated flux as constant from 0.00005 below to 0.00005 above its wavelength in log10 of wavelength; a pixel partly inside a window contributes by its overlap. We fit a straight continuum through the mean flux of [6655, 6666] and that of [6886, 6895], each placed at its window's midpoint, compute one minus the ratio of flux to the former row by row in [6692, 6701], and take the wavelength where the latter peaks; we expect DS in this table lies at 6692.64 angstrom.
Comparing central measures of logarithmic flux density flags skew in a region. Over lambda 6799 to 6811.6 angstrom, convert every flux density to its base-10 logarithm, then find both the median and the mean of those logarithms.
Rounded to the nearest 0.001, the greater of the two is 0.574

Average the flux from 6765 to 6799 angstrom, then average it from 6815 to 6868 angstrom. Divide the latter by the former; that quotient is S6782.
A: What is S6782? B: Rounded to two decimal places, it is 1.00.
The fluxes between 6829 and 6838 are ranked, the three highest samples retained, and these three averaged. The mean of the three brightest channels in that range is 3.77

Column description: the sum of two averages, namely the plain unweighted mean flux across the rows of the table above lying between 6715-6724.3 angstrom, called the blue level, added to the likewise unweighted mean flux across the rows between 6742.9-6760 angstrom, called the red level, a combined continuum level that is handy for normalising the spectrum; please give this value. 7.10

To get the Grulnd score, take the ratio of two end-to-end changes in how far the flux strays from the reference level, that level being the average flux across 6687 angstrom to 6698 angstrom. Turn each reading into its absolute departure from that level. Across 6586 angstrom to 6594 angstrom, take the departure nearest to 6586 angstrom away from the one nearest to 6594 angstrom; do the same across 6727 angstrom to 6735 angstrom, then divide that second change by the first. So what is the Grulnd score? -0.3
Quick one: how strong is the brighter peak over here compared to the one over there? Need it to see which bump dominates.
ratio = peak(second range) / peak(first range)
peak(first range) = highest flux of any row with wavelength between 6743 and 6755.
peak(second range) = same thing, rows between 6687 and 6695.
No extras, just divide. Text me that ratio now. 1.00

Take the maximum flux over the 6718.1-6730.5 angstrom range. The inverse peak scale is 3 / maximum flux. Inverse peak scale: 0.781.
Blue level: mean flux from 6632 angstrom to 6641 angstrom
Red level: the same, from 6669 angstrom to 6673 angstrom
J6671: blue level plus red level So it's 6.79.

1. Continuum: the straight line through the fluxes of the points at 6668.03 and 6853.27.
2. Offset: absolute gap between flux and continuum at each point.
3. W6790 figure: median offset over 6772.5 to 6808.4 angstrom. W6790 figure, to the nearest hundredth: 0.20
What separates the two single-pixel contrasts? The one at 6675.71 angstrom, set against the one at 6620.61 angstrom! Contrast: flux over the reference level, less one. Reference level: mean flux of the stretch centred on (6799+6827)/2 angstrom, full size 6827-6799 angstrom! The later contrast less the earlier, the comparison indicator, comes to -0.03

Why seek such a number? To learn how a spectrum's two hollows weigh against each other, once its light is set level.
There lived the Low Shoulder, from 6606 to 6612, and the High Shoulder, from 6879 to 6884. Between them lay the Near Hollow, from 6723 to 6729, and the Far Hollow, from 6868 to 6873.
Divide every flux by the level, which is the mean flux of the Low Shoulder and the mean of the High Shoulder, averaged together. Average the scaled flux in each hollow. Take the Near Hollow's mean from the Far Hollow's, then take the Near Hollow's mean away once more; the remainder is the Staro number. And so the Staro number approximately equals -0.92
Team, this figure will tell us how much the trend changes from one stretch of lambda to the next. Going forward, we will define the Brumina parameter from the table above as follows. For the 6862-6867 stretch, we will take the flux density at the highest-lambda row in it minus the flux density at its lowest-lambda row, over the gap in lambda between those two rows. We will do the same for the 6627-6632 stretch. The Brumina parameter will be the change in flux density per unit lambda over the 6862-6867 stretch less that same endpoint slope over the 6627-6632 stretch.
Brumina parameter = 0.16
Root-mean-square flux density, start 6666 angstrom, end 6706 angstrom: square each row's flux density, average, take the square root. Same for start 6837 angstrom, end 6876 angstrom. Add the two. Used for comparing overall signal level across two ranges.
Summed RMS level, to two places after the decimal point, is 7.17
